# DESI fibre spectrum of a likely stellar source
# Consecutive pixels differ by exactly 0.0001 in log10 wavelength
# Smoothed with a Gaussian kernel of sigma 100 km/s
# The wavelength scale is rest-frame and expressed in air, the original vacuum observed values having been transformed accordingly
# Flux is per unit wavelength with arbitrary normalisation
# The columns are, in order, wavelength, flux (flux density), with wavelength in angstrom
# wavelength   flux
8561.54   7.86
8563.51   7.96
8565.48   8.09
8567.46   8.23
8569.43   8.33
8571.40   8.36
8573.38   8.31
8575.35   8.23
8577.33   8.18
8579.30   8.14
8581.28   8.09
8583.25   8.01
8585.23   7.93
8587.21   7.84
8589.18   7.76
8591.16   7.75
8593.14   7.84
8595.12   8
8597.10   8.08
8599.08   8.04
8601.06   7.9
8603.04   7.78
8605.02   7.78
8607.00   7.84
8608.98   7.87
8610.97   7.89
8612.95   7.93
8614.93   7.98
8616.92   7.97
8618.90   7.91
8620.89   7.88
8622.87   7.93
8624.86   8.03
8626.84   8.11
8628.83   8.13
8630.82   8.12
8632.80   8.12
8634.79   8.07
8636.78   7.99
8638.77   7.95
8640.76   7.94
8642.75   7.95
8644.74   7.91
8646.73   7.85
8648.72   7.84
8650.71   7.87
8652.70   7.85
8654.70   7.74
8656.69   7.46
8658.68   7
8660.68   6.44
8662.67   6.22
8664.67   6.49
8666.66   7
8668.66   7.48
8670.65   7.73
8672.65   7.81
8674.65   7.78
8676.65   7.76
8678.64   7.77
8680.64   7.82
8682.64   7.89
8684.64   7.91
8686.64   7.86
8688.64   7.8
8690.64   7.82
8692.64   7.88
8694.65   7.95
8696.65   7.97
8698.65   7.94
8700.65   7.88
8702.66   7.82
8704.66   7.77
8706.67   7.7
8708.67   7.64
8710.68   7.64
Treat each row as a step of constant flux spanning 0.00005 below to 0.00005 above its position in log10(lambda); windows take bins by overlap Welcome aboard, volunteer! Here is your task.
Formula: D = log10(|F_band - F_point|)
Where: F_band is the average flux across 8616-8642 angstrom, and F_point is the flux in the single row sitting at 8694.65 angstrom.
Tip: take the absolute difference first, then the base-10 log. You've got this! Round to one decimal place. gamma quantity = -1.2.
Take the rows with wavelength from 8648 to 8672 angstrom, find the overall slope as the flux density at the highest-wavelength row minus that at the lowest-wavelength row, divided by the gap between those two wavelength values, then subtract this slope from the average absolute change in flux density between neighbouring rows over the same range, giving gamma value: 0.30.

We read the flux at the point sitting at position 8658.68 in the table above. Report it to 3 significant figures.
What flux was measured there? 7.00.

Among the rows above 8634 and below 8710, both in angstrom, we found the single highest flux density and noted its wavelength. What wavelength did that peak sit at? 8634.79 angstrom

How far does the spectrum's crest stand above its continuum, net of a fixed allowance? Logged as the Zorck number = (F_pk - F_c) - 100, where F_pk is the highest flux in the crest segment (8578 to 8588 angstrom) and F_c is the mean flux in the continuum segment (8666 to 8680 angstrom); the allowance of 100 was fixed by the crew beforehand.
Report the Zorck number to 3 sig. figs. -99.5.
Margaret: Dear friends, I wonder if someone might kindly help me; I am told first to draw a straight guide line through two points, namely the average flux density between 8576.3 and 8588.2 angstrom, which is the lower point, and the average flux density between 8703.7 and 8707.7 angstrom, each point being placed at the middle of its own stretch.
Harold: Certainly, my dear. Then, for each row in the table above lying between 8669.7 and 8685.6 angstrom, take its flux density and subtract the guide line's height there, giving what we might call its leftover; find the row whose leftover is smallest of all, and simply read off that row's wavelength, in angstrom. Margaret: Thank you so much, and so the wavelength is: 8670.65 angstrom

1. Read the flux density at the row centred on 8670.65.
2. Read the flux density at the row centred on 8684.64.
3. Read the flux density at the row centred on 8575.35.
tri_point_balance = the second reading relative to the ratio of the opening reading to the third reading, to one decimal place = 8.4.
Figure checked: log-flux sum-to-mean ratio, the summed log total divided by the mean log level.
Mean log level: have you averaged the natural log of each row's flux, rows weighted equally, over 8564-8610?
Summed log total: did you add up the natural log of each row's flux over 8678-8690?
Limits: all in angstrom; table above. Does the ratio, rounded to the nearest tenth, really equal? 5.9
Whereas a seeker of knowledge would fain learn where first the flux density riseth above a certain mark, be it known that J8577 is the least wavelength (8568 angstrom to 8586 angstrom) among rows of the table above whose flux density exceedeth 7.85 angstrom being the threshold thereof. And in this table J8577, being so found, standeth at 8569.43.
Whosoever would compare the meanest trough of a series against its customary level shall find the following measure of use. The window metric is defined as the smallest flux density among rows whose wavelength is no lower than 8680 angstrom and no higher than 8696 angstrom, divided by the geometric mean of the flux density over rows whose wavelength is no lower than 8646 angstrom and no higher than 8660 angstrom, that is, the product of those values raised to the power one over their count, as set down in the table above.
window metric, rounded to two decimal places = 1.02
